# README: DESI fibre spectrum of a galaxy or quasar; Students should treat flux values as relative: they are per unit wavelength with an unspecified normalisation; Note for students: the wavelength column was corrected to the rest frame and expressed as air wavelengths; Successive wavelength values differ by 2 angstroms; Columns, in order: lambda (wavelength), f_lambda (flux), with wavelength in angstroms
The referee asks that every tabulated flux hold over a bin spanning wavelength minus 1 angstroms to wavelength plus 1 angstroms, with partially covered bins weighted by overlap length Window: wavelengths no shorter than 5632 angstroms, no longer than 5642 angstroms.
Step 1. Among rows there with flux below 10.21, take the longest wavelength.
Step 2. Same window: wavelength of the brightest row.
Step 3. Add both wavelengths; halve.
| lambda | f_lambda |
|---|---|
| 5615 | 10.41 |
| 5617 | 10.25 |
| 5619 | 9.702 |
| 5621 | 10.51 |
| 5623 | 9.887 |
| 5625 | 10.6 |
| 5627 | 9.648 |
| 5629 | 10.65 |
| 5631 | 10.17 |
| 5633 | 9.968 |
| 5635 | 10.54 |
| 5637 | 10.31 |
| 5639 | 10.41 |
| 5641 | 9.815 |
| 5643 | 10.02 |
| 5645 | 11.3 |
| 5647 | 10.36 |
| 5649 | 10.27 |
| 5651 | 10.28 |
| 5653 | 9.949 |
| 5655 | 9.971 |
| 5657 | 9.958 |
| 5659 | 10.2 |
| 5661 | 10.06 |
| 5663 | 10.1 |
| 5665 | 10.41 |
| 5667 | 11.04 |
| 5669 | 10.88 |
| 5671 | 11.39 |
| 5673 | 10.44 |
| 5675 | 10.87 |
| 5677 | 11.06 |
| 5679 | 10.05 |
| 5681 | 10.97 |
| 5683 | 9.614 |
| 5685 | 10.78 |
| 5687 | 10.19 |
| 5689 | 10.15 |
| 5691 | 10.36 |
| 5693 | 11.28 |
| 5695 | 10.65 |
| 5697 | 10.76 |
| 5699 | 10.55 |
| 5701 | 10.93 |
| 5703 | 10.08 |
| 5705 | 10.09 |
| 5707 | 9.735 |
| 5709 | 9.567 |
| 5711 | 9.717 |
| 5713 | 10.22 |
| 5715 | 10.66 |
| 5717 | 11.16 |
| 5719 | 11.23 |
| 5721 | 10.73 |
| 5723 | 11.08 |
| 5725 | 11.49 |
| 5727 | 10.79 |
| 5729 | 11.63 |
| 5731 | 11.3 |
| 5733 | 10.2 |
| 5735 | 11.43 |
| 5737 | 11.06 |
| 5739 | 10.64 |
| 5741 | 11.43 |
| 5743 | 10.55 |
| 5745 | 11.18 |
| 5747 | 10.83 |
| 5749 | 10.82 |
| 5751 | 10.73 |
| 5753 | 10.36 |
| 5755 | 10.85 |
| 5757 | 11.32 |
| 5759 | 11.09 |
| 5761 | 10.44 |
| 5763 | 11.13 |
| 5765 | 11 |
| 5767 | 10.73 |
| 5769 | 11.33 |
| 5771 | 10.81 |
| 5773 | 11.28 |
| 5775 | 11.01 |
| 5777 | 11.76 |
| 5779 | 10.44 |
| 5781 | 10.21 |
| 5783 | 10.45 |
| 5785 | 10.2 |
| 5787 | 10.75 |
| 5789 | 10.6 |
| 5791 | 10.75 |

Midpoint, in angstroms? 5638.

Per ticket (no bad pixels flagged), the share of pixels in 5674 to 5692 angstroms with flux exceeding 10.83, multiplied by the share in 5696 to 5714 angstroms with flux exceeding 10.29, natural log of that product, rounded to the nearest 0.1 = -2.2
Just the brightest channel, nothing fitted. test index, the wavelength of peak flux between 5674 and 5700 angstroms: 5693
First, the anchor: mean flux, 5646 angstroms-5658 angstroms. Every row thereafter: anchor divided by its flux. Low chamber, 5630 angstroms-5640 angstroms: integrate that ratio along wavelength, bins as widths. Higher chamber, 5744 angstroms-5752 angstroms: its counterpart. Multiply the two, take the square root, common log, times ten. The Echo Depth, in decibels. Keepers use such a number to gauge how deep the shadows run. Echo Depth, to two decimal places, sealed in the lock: 9.33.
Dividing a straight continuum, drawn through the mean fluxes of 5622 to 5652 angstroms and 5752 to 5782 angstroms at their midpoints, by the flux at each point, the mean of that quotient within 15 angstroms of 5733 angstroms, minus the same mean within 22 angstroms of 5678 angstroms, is -0.022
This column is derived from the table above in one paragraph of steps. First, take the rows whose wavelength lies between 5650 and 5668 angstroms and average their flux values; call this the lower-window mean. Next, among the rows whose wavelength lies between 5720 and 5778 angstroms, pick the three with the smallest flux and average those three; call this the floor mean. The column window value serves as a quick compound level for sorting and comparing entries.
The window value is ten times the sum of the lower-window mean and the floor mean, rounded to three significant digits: 206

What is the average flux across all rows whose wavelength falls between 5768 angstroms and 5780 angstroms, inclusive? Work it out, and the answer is 11.1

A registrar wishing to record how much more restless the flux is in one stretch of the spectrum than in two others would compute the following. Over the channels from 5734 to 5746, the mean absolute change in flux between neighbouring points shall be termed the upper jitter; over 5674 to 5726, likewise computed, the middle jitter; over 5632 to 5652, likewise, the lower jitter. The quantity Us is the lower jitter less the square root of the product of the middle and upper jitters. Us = -0.1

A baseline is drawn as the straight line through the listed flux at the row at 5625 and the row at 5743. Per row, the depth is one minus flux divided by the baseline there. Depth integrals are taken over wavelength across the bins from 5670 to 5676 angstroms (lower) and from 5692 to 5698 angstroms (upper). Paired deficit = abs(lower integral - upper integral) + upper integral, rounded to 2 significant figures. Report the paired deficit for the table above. -0.18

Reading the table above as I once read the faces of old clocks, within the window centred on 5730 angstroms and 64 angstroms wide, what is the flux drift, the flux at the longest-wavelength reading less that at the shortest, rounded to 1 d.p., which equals -0.1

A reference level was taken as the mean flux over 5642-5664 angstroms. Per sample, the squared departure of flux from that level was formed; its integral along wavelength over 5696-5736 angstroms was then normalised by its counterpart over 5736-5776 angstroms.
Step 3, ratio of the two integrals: 1.0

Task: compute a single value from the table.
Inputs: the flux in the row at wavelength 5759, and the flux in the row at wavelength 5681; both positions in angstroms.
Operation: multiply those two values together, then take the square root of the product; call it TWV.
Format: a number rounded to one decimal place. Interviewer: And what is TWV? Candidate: 11.0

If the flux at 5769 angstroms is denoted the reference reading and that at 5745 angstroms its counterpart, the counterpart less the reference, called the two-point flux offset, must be -0.15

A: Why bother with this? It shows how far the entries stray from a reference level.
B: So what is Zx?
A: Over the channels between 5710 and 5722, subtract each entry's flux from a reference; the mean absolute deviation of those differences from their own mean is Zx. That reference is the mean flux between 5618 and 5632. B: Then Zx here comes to 0.434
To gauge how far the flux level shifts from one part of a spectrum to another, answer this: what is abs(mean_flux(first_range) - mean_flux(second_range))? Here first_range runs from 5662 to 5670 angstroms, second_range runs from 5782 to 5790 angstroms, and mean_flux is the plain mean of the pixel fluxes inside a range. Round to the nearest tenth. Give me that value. 0.1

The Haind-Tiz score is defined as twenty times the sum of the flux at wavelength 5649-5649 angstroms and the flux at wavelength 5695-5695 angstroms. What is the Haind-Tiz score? 418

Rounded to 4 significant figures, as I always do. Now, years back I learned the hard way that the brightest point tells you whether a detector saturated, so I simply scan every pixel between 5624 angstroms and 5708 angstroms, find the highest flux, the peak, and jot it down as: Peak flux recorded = 11.39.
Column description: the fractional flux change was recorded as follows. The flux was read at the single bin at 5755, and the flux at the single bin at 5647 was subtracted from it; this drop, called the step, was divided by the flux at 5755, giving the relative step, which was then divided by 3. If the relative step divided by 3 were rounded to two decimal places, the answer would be 0.02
